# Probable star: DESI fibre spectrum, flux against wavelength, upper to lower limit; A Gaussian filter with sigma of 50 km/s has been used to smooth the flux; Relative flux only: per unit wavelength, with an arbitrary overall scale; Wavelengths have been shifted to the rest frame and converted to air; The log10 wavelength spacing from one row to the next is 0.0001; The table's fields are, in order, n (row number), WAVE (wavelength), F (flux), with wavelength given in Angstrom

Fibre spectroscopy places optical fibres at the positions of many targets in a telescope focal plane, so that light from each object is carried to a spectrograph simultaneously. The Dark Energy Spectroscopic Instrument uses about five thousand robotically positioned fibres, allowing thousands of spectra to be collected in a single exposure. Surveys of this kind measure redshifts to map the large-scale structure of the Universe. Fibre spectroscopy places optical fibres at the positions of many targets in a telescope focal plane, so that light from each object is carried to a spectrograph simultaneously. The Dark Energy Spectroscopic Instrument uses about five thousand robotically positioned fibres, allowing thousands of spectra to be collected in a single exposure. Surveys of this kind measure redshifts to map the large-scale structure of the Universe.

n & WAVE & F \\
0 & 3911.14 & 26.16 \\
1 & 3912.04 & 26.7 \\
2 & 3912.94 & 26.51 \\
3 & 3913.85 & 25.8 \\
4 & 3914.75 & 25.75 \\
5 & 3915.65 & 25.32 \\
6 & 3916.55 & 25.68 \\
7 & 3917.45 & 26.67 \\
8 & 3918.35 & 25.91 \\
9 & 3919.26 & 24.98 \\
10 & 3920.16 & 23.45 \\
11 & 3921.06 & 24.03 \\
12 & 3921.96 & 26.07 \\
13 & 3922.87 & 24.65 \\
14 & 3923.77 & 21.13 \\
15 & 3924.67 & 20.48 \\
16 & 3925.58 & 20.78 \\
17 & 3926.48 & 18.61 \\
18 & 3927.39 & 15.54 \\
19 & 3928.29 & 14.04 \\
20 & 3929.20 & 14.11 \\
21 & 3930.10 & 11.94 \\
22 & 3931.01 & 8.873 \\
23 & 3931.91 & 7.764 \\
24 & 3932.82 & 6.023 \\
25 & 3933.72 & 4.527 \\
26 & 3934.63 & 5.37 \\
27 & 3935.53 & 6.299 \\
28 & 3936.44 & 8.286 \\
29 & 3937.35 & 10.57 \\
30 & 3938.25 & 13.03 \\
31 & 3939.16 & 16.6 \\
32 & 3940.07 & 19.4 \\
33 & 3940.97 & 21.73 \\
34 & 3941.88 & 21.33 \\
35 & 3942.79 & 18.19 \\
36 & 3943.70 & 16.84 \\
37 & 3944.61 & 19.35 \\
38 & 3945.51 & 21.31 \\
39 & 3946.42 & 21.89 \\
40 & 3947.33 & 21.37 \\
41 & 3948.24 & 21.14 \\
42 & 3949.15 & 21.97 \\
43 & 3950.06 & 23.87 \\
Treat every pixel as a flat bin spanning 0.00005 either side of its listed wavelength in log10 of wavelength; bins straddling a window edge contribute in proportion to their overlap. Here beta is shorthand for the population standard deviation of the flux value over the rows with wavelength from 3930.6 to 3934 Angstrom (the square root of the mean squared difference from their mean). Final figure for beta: 1.7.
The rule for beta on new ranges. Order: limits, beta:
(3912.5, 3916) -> 0.4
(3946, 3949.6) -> 0.3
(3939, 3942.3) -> 2.0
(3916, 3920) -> 0.6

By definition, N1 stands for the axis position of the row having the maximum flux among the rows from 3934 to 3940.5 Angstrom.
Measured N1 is 3940.07 Angstrom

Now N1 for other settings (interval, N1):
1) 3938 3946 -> 3940.97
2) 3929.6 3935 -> 3930.10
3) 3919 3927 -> 3921.96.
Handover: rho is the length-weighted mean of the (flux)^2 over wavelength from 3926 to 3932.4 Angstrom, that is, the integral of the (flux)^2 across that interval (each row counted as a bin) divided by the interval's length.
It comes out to 181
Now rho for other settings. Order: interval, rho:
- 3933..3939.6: 99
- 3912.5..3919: 671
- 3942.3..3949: 407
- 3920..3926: 530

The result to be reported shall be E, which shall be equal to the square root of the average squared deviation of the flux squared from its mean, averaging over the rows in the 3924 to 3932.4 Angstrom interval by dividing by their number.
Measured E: 130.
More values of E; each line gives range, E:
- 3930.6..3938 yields 28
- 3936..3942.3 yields 152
